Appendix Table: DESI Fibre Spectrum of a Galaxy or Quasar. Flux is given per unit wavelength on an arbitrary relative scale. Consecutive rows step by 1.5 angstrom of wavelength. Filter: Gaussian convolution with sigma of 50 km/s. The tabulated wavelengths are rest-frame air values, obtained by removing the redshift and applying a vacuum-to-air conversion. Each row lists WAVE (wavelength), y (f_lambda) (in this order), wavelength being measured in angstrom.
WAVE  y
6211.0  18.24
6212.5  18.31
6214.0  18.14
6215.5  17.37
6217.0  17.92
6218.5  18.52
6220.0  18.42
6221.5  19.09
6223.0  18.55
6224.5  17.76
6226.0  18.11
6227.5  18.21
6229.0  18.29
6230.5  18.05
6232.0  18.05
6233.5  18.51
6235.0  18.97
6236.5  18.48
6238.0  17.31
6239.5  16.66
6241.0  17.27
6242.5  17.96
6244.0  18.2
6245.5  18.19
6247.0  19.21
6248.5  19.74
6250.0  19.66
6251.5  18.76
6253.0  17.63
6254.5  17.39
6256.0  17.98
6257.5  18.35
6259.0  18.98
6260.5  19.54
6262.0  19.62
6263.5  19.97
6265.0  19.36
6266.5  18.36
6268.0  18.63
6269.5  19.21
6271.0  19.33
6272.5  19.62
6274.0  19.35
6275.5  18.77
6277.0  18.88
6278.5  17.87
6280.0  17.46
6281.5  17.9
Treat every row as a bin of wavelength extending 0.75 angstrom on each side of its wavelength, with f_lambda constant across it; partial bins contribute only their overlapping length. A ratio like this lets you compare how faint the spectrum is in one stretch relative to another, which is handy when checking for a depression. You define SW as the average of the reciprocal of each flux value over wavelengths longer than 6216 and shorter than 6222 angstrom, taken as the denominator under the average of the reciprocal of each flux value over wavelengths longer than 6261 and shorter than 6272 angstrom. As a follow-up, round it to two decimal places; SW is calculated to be 0.96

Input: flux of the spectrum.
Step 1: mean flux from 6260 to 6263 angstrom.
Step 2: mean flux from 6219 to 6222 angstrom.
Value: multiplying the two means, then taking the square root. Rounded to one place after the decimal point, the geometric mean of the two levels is 19.2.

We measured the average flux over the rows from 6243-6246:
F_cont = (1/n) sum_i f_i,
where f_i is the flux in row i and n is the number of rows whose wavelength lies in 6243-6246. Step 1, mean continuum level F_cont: 18.2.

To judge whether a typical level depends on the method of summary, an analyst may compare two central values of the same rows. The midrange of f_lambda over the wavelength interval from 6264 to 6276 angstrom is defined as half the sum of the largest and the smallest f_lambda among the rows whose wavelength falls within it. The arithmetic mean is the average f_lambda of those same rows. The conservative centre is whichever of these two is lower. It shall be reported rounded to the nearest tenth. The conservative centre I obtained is 19.0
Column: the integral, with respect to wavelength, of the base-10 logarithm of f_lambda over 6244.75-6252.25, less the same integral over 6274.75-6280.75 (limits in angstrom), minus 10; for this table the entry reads -8.0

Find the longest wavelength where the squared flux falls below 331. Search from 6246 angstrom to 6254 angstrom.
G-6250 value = 6253.0 angstrom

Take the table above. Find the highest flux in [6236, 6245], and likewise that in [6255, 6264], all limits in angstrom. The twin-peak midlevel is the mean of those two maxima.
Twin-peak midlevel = 19.2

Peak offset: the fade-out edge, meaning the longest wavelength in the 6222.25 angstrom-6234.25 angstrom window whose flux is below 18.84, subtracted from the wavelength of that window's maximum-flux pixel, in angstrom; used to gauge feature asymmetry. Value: -10.5 angstrom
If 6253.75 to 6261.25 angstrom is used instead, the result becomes 3.0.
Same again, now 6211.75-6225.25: -3.0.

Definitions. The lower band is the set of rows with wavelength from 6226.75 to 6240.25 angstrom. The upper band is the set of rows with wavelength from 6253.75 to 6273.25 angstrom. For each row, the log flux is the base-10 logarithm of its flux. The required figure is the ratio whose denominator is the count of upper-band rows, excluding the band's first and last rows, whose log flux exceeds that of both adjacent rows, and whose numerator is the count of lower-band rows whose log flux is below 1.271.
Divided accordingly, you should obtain 8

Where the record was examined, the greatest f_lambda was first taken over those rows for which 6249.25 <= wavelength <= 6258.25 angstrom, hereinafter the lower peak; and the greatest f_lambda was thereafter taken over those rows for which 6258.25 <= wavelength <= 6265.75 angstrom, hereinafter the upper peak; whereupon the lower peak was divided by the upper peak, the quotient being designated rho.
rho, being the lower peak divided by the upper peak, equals 0.98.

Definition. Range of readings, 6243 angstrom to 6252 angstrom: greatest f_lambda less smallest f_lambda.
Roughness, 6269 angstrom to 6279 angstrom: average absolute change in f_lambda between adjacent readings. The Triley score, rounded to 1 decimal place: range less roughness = 1.2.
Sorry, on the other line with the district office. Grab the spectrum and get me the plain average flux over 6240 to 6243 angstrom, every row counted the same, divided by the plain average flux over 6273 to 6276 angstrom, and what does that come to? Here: 0.92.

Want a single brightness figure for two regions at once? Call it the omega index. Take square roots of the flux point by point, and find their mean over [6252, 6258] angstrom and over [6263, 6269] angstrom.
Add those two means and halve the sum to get 4.295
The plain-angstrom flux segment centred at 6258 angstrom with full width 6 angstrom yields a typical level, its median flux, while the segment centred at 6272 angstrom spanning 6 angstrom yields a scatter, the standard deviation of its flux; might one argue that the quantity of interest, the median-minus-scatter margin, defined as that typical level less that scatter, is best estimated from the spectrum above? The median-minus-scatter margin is 18.5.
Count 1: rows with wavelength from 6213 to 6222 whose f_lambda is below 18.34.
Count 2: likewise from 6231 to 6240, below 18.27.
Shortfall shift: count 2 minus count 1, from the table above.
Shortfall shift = 0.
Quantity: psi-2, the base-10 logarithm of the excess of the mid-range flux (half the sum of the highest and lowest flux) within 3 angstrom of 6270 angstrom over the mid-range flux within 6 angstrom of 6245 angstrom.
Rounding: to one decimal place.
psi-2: 0.0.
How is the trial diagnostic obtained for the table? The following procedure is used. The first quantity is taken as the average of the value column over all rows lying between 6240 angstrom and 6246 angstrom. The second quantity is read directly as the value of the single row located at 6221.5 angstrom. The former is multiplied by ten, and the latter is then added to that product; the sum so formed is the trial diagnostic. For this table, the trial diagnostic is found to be 198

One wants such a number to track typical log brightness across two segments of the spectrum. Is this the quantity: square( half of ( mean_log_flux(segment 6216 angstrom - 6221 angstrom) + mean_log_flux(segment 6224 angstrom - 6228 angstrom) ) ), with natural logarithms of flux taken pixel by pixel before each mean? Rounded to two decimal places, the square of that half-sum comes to 8.40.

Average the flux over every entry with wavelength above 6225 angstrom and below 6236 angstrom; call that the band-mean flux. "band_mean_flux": 18.3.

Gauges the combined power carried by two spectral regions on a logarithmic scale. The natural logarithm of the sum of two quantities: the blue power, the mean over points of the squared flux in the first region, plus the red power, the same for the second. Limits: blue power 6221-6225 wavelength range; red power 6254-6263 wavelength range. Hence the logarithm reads 6.54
